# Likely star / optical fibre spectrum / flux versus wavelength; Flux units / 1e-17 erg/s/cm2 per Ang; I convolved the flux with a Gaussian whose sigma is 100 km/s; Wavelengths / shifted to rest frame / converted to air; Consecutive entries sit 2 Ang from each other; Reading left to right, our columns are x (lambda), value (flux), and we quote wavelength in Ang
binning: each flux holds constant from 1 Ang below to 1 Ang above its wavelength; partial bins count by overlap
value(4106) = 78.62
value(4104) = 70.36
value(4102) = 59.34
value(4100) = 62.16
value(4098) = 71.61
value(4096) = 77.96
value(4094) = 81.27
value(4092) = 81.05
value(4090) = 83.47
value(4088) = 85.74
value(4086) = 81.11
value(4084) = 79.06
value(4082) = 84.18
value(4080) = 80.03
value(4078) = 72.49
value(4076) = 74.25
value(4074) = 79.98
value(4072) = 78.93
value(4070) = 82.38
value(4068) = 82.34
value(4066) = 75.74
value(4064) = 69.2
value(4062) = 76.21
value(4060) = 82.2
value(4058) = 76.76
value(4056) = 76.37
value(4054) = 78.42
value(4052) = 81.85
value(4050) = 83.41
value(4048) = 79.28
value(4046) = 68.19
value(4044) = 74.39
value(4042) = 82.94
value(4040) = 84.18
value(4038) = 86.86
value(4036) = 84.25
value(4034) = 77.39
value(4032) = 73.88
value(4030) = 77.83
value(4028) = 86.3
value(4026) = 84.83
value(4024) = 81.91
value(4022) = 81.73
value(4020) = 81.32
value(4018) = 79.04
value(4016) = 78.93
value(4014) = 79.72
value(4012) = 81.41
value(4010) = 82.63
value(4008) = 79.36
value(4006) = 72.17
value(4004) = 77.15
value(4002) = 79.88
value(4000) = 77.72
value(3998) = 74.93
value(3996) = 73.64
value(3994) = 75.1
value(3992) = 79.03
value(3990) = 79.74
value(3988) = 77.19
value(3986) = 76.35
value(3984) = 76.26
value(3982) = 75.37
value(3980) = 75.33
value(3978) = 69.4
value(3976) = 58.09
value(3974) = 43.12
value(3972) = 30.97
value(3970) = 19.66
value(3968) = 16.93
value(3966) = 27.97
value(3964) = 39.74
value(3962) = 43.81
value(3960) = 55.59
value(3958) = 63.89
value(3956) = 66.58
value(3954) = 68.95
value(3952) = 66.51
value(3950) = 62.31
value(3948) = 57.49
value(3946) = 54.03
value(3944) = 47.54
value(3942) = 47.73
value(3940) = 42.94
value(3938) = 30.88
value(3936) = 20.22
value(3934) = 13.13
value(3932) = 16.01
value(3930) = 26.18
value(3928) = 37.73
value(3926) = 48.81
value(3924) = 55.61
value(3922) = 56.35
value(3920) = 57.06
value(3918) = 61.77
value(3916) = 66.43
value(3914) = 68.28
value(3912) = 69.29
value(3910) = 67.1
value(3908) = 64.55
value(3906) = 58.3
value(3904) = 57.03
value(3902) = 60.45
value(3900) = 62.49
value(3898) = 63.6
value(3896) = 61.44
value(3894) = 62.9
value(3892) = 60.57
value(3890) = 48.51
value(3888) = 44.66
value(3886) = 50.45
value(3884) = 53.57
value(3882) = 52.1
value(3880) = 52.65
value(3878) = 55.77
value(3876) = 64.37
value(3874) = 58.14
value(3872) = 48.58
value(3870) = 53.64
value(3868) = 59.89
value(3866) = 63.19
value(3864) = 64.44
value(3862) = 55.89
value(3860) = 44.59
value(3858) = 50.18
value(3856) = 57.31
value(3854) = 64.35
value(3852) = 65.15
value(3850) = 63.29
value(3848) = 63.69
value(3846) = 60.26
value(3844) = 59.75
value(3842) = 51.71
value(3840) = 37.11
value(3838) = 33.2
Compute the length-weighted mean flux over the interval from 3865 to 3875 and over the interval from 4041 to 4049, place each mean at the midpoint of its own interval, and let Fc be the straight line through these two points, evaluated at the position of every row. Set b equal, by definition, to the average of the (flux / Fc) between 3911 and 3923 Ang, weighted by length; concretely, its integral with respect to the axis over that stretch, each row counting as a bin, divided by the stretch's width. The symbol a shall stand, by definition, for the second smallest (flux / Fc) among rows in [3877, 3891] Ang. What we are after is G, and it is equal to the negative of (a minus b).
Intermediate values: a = 0.82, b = 1.0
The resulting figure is 0.20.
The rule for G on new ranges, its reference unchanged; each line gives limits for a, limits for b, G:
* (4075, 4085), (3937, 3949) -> -0.21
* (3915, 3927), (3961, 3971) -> -0.45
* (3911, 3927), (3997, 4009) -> 0.19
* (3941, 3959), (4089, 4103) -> 0.16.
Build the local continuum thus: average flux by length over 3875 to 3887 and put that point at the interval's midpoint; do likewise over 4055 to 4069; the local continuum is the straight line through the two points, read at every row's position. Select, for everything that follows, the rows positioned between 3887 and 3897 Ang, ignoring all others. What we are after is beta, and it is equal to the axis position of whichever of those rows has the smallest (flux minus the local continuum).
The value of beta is 3888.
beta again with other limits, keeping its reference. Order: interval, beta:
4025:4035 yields 4032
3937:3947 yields 3938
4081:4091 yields 4084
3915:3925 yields 3924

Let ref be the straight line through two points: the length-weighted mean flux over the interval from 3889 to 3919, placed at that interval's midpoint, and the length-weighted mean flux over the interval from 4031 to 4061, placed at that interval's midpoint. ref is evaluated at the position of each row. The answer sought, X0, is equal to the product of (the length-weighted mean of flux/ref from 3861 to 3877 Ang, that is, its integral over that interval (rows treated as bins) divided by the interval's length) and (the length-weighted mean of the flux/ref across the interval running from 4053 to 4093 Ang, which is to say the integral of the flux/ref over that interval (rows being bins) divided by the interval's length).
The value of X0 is 1.0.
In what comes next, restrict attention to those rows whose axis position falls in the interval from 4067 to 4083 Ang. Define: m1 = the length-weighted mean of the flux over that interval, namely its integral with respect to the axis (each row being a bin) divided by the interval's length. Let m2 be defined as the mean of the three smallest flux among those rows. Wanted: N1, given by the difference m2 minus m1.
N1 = -4.1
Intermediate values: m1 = 79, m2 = 75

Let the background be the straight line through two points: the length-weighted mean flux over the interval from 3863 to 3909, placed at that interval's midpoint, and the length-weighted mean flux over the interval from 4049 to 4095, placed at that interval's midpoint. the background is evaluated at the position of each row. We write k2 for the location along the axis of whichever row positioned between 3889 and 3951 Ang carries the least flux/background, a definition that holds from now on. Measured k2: 3934 Ang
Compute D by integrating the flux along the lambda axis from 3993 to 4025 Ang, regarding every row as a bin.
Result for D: 2513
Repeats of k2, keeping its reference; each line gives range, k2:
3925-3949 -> 3934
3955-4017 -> 3968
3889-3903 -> 3890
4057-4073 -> 4064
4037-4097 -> 4064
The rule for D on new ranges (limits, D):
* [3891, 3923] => 1995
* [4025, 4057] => 2561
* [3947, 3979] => 1582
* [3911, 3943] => 1437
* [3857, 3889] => 1744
